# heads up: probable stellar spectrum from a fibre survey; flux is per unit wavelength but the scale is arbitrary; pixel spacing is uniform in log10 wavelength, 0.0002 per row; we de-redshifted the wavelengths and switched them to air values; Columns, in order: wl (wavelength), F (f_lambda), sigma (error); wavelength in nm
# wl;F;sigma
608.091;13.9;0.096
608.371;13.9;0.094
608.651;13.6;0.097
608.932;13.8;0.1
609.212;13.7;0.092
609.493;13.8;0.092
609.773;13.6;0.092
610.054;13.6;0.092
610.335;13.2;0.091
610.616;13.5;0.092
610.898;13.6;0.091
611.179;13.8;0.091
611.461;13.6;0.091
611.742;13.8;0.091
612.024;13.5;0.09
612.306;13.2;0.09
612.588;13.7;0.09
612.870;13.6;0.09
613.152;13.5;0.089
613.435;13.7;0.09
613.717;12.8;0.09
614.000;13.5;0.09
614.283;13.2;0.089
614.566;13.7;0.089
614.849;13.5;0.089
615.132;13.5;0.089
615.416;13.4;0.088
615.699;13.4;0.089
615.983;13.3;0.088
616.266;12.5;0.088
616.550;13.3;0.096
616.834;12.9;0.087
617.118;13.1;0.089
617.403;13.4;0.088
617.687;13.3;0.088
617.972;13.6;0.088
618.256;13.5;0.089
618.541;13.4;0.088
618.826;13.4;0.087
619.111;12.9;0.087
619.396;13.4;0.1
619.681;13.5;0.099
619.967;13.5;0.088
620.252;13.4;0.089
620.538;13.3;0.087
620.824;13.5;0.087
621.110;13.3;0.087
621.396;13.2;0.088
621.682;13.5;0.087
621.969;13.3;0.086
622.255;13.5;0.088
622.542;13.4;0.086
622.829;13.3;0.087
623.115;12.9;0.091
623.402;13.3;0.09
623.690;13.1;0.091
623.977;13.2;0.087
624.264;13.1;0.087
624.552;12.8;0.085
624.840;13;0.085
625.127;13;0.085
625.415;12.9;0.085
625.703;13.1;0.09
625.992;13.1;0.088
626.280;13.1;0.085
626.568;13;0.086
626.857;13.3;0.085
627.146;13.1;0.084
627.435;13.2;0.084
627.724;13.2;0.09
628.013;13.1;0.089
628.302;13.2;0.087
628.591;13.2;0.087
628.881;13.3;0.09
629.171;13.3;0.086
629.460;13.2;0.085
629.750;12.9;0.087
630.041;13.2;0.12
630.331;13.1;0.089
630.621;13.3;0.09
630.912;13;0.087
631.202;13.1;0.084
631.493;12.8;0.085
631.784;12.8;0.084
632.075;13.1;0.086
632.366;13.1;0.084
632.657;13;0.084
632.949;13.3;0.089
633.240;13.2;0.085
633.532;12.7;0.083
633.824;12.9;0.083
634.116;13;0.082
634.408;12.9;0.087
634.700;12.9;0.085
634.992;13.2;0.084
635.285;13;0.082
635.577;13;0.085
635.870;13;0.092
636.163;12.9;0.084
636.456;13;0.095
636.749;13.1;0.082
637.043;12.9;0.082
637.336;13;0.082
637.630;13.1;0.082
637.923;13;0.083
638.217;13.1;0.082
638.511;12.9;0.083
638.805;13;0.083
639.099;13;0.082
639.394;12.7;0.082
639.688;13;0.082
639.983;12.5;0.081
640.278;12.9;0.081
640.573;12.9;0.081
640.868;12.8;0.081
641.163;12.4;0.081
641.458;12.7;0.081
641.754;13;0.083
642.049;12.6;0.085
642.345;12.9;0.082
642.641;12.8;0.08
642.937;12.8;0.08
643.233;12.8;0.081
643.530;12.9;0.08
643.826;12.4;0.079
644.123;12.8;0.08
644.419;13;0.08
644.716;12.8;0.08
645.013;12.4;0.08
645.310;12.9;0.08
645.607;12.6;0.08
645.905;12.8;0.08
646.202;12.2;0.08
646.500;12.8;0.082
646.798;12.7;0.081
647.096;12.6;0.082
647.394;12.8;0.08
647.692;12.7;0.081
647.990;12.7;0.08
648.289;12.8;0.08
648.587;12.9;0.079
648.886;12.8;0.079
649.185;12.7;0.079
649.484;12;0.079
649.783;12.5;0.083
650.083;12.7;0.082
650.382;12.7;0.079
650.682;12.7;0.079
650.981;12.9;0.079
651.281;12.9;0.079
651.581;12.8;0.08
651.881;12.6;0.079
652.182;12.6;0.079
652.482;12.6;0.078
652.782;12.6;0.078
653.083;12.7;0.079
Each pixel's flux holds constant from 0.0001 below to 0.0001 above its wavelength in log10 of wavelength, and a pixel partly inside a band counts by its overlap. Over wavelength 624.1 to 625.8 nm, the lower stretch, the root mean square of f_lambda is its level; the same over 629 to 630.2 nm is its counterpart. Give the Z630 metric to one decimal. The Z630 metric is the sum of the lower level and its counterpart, 26.1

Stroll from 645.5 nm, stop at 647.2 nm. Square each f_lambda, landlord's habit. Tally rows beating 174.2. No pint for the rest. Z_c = 0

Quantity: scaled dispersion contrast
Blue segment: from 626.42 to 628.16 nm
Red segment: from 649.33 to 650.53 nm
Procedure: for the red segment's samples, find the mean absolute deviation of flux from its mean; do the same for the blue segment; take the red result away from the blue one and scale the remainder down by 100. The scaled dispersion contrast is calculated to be -0.0015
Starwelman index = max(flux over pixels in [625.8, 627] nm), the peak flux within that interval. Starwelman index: 13.3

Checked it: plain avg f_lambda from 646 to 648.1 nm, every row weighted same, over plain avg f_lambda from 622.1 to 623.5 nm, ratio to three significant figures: 0.952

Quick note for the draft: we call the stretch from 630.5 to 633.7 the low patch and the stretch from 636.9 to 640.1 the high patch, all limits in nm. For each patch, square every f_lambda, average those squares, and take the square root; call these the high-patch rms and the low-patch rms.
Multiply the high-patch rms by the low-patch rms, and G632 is 169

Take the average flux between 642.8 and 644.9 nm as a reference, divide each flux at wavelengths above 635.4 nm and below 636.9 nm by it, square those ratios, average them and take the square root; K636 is 1.02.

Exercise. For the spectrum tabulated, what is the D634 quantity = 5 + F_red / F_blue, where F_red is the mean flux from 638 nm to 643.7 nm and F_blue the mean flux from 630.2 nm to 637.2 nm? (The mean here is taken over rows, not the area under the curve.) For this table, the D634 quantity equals 5.99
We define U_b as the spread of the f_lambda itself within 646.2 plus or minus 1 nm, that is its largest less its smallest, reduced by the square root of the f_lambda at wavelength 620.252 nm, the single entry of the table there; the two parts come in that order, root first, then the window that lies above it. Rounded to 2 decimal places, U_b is -2.96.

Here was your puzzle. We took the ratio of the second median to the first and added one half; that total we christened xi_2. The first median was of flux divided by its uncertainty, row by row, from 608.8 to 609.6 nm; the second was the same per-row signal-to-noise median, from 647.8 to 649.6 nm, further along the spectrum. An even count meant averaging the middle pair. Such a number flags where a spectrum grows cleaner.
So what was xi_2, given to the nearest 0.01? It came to 1.58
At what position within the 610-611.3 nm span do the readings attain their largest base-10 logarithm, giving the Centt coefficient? 611.179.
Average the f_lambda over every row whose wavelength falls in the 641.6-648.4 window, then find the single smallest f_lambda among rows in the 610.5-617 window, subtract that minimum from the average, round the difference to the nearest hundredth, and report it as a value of 0.23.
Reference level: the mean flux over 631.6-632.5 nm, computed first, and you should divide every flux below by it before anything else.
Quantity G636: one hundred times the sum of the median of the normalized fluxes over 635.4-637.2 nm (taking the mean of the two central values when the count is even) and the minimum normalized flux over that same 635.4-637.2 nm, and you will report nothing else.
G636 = 199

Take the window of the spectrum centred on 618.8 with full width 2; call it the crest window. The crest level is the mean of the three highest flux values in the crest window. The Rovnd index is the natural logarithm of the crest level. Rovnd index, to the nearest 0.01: 2.61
